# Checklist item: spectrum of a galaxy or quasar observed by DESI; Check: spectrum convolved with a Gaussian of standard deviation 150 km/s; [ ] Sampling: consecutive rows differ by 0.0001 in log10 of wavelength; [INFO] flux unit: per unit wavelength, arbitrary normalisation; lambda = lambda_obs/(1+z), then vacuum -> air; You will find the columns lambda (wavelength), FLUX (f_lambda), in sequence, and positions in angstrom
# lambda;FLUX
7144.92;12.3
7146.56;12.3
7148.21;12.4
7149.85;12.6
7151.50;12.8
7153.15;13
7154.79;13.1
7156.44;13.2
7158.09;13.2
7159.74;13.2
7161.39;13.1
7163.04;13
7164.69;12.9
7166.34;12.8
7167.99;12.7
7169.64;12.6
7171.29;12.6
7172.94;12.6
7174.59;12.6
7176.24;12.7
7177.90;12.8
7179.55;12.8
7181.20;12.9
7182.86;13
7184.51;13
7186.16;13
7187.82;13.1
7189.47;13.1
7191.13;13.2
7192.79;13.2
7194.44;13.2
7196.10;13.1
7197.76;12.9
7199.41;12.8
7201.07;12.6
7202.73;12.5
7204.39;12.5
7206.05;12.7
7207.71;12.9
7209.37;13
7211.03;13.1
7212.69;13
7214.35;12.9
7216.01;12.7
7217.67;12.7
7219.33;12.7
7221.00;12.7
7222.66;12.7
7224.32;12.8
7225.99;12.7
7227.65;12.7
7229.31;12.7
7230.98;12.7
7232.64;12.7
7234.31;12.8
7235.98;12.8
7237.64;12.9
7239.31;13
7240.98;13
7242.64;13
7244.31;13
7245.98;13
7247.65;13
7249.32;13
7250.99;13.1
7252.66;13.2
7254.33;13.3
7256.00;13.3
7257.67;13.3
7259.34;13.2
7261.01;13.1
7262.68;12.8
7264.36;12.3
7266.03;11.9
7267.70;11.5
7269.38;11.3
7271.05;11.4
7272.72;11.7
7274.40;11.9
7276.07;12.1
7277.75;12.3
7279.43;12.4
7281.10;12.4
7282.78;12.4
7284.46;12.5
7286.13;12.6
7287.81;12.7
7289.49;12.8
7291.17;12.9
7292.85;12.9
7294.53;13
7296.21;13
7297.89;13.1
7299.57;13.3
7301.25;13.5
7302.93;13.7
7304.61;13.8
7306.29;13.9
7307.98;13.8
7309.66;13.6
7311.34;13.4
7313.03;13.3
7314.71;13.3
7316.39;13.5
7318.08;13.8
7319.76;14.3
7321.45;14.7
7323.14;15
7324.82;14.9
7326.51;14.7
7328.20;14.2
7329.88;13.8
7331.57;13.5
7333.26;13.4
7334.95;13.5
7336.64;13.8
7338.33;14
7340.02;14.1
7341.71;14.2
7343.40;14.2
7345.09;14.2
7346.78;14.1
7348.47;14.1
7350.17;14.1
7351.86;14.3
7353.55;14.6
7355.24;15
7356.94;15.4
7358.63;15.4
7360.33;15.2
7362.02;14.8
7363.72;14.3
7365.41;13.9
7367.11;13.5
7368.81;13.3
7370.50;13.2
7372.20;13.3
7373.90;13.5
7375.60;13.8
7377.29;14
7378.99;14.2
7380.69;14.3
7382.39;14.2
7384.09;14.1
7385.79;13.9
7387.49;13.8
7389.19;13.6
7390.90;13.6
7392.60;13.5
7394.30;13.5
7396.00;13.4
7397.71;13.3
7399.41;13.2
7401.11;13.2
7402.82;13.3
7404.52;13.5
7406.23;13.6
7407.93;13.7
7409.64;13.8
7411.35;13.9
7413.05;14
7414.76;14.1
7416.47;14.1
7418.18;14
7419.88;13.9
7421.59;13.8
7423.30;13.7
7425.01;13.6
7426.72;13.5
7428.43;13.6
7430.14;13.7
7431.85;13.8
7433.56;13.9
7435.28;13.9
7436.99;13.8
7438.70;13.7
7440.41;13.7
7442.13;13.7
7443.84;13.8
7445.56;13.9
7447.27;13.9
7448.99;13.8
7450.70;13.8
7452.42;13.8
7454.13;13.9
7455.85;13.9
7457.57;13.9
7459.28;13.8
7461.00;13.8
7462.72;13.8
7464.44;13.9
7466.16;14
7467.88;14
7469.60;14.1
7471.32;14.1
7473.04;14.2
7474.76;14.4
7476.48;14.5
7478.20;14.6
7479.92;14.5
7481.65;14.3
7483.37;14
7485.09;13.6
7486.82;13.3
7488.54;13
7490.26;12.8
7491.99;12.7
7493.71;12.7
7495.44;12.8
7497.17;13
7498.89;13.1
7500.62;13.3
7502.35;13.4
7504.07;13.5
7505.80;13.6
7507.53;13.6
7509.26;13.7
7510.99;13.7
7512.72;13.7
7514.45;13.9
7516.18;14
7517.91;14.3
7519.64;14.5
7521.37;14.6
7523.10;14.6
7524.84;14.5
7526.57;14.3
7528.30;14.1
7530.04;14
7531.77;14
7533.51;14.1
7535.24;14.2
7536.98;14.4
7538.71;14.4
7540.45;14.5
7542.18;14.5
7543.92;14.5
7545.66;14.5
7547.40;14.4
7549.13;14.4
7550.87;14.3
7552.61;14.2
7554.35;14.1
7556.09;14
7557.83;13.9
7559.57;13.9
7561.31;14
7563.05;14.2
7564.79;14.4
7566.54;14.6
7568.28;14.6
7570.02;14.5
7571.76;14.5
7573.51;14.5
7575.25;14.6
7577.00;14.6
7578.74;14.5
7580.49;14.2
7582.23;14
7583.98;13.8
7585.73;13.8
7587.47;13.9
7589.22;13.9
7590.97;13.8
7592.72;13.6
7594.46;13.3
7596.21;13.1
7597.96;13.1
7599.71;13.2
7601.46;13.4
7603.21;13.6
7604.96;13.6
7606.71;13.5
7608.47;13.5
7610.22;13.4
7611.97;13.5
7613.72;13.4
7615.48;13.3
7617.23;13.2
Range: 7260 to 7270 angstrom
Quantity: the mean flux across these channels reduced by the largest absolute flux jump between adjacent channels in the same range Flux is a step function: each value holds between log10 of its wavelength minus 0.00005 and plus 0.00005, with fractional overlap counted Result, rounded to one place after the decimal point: 11.7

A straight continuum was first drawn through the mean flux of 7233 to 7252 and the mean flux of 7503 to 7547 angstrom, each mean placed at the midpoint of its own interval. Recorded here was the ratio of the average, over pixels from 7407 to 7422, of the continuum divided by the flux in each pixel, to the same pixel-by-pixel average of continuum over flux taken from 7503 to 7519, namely 0.96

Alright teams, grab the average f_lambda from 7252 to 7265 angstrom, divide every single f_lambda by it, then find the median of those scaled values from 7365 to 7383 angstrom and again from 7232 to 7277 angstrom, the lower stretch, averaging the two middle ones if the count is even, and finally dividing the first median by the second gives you 1.06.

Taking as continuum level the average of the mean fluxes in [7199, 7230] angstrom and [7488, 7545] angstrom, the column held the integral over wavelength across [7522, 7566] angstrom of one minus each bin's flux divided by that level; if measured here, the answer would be -3.2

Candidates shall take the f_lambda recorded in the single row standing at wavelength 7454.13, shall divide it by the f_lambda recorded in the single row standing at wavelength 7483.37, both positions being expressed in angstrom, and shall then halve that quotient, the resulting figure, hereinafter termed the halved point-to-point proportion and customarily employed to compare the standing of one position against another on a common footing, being 0.496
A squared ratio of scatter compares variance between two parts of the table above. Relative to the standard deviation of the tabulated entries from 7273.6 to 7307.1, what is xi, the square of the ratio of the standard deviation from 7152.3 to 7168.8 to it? 0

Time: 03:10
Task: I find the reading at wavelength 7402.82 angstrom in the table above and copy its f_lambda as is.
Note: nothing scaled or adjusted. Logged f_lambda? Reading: 13.3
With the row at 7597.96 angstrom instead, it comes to 13.1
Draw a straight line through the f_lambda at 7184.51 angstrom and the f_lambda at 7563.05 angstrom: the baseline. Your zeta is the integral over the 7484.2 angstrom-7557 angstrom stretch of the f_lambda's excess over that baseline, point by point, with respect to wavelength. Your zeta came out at -14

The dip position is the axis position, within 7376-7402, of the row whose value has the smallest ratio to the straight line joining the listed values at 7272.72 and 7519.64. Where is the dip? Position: 7401.11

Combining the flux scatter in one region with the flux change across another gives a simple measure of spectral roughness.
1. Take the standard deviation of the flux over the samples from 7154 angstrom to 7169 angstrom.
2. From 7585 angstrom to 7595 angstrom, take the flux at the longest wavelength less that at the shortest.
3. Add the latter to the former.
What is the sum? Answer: -0.3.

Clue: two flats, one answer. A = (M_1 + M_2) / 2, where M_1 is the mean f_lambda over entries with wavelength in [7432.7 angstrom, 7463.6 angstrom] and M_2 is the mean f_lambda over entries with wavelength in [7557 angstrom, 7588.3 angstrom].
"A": 14.0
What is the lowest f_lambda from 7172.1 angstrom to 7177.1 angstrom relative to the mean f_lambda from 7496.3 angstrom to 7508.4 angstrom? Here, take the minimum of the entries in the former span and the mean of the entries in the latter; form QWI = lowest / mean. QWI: 0.94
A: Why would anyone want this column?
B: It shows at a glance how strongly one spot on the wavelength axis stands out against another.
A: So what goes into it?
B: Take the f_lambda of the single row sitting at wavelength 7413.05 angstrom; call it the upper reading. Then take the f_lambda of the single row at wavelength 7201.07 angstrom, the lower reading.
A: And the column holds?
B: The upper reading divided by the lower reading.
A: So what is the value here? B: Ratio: 1.11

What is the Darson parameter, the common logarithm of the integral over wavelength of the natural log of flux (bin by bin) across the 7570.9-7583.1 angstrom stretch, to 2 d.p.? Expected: 1.51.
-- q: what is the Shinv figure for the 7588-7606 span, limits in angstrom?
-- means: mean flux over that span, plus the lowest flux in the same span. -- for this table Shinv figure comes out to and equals 26.6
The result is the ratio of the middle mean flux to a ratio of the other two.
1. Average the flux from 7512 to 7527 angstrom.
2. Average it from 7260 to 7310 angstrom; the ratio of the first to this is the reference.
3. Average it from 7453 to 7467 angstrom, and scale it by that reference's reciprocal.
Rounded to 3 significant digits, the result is 12.3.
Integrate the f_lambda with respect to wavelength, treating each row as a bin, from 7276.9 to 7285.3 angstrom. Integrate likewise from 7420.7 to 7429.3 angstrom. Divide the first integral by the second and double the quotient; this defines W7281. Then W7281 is 1.78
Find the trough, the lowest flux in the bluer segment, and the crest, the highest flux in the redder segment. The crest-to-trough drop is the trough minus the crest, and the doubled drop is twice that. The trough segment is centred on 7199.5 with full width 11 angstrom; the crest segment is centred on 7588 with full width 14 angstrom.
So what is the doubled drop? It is -3.0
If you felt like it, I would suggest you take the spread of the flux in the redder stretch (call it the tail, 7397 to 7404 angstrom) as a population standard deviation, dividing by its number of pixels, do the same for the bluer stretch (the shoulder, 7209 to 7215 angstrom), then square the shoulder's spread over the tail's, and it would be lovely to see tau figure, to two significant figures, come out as 2.0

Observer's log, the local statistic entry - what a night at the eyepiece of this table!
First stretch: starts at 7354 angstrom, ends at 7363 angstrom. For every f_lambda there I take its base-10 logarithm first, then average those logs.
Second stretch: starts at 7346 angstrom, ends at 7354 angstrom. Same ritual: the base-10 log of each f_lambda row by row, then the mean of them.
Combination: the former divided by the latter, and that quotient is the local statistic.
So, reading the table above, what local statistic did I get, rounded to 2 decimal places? 1.02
